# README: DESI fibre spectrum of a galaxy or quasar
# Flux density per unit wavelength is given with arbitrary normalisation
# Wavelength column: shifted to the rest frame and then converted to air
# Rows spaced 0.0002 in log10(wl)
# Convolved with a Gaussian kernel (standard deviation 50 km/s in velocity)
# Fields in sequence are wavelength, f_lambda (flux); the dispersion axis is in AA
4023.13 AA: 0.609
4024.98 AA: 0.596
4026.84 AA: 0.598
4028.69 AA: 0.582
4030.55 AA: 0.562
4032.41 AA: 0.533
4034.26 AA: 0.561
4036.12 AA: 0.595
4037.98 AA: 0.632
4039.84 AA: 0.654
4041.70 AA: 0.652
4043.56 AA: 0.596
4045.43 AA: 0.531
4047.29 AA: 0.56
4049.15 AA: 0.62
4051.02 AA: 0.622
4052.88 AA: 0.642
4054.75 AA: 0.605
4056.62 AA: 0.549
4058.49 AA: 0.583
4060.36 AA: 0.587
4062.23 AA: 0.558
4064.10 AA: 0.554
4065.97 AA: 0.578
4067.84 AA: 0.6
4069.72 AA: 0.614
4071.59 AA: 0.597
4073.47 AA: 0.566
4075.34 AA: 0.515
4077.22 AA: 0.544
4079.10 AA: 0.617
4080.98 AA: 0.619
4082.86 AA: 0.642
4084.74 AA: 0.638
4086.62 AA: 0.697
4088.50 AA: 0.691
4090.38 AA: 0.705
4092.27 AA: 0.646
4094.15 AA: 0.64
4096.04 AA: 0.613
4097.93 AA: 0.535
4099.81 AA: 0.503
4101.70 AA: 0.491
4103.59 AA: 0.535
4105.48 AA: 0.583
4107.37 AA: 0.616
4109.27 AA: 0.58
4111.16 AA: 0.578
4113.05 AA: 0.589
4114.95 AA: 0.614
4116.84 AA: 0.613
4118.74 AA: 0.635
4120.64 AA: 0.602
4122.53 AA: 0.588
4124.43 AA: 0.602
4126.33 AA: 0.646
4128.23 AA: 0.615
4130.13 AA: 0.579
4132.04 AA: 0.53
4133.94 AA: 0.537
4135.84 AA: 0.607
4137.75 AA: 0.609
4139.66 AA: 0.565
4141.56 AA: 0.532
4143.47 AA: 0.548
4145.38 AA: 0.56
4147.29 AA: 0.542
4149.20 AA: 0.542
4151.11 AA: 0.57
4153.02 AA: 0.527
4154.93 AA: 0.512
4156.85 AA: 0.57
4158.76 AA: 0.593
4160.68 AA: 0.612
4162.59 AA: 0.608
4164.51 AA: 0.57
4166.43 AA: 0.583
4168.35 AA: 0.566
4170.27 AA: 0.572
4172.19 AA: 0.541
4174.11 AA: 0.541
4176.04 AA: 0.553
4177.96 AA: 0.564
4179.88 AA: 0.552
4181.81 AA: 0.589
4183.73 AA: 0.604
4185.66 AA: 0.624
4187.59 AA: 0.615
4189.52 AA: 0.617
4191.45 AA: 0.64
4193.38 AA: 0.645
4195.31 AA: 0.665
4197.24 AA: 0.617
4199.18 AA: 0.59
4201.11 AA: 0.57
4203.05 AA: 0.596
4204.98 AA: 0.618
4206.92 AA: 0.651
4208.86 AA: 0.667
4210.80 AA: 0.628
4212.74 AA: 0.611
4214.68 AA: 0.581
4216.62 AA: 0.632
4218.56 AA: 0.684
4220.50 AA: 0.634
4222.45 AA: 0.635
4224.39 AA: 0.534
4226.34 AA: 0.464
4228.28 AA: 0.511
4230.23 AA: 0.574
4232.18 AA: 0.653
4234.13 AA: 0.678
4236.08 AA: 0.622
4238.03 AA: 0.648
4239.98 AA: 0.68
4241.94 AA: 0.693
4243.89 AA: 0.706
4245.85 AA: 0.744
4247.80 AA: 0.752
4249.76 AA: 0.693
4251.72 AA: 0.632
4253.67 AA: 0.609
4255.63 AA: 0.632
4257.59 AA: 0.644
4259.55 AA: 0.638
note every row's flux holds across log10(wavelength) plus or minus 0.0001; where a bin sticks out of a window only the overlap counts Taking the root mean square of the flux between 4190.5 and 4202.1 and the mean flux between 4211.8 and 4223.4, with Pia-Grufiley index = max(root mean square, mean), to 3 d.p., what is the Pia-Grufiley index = 0.630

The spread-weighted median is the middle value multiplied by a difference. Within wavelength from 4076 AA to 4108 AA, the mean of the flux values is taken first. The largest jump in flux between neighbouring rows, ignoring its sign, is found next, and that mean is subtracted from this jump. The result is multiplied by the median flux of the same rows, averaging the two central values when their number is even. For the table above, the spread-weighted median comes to -0.326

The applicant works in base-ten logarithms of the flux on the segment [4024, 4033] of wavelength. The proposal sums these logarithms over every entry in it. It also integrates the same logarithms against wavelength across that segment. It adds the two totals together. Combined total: -3.4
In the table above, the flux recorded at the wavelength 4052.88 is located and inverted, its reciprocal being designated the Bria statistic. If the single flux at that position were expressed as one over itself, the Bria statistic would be 1.56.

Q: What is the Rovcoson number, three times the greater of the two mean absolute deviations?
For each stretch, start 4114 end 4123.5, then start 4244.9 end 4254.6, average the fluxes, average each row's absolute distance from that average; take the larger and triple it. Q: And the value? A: 0.16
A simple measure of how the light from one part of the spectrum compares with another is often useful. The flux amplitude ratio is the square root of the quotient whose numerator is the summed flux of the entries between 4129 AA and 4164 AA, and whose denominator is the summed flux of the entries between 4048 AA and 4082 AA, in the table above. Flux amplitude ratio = 0.98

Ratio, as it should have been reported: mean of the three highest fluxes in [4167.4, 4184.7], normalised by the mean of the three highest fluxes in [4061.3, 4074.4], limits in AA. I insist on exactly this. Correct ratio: 0.97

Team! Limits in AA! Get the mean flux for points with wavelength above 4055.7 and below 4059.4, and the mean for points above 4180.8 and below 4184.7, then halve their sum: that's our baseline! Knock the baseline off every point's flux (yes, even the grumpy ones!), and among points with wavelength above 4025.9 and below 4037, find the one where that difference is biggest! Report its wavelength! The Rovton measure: 4026.84 AA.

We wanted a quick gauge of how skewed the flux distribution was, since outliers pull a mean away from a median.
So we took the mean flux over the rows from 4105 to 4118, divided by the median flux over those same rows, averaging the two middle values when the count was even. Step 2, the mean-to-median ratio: 1.01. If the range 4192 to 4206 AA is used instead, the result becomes 1.00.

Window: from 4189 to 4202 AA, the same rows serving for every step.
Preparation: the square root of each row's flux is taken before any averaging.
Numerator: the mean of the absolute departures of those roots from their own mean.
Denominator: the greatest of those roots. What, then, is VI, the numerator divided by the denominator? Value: 0.020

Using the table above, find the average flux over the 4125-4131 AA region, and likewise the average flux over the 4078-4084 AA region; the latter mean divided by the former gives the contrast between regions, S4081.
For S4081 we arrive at 1.02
